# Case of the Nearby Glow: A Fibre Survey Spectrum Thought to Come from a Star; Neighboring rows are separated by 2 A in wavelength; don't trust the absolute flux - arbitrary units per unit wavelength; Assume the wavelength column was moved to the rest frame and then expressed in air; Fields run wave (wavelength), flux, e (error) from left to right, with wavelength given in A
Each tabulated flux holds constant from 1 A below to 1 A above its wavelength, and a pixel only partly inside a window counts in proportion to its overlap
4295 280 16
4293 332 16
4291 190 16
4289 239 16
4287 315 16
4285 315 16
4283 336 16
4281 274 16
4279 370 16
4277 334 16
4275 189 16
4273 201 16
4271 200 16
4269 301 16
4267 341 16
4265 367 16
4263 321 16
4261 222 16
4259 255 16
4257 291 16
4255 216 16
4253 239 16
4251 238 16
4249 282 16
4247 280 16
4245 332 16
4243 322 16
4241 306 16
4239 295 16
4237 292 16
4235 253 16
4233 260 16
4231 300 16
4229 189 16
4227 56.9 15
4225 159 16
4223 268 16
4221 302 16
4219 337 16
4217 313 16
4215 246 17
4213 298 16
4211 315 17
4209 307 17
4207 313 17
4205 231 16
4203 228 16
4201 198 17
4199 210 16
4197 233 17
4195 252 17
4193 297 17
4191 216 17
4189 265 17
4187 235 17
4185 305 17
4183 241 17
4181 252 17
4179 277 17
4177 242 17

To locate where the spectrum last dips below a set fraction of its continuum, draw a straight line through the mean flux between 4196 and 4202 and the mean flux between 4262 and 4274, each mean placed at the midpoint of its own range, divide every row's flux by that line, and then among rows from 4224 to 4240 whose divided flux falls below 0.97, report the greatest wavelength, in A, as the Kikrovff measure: 4229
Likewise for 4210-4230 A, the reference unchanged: 4229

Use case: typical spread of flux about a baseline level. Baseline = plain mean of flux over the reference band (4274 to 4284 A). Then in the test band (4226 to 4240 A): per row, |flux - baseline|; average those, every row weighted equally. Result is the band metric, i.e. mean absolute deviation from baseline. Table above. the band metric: 65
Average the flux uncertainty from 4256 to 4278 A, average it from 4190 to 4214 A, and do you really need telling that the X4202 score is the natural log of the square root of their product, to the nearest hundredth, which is 2.79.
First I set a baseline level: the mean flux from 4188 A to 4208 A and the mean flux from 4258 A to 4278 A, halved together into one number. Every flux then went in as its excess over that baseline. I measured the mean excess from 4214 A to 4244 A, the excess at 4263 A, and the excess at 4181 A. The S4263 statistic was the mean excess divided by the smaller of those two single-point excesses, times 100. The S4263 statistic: -18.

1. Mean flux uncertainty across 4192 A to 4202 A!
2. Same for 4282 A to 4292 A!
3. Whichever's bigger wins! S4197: 16.8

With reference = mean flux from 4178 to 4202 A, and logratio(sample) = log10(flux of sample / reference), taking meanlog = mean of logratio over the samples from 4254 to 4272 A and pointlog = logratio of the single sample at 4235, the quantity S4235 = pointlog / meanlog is 0.2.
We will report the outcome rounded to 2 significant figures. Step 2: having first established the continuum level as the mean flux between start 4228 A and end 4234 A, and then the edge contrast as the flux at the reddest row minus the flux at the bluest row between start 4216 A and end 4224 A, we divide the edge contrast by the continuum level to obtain -0.18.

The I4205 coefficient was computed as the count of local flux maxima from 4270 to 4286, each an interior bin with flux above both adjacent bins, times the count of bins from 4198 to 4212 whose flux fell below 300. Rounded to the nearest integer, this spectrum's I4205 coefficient 12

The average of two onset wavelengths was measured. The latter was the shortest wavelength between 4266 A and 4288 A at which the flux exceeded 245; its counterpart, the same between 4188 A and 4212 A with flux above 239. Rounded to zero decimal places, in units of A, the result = 4228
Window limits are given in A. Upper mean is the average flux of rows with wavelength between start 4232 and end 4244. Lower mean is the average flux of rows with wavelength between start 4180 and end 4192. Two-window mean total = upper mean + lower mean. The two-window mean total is 540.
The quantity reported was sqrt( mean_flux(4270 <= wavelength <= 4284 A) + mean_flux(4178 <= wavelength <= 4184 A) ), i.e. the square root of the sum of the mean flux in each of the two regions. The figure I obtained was 23.0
